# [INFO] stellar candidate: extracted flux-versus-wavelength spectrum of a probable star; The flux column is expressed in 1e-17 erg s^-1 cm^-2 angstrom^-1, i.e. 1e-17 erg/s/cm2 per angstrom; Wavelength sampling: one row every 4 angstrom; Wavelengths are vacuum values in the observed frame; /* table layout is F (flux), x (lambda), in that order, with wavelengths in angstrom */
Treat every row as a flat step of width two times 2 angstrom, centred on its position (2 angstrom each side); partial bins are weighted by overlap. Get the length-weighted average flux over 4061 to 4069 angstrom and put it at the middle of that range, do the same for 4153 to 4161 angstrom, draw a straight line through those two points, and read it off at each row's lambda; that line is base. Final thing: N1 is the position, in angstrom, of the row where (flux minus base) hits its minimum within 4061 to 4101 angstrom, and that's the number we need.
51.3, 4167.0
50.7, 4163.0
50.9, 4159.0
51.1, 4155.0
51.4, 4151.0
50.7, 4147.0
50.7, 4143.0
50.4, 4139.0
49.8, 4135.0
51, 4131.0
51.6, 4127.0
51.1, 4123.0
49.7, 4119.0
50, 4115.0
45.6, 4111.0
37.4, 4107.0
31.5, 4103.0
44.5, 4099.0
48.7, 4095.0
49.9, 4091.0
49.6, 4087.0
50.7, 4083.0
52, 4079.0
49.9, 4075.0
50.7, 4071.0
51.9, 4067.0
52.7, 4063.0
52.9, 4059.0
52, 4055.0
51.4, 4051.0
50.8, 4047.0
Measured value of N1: 4099.0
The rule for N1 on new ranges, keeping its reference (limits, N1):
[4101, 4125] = 4103.0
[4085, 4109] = 4103.0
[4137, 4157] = 4139.0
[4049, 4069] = 4051.0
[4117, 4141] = 4119.0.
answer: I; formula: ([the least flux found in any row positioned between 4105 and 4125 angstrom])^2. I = 1399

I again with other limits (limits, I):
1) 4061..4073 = 2570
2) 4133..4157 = 2480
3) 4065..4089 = 2460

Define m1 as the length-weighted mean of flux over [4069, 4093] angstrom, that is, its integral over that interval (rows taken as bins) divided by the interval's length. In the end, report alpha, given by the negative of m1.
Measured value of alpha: -50.5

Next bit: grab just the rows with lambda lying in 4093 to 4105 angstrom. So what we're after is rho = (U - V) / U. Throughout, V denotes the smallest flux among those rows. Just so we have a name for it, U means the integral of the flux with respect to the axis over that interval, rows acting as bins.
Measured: 0.937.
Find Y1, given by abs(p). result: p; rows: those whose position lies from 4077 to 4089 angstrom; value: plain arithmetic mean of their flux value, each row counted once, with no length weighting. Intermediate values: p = 50.8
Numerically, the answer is 50.8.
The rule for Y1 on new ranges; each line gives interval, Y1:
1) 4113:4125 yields 50.3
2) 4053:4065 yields 52.5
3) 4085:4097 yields 49.4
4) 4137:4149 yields 50.6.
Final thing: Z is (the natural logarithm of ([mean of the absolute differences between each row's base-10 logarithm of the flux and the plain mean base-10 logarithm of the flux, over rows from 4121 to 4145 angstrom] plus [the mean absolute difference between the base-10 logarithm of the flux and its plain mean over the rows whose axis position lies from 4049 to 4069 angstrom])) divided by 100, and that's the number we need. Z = -0.048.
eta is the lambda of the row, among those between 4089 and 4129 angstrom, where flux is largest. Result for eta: 4127.0 angstrom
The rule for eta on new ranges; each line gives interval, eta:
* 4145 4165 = 4151.0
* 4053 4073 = 4059.0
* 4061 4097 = 4063.0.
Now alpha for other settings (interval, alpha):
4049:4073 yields -51.9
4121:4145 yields -50.8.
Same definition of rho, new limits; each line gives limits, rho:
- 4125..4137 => 0.918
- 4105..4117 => 0.930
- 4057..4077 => 0.952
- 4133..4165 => 0.969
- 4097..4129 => 0.978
